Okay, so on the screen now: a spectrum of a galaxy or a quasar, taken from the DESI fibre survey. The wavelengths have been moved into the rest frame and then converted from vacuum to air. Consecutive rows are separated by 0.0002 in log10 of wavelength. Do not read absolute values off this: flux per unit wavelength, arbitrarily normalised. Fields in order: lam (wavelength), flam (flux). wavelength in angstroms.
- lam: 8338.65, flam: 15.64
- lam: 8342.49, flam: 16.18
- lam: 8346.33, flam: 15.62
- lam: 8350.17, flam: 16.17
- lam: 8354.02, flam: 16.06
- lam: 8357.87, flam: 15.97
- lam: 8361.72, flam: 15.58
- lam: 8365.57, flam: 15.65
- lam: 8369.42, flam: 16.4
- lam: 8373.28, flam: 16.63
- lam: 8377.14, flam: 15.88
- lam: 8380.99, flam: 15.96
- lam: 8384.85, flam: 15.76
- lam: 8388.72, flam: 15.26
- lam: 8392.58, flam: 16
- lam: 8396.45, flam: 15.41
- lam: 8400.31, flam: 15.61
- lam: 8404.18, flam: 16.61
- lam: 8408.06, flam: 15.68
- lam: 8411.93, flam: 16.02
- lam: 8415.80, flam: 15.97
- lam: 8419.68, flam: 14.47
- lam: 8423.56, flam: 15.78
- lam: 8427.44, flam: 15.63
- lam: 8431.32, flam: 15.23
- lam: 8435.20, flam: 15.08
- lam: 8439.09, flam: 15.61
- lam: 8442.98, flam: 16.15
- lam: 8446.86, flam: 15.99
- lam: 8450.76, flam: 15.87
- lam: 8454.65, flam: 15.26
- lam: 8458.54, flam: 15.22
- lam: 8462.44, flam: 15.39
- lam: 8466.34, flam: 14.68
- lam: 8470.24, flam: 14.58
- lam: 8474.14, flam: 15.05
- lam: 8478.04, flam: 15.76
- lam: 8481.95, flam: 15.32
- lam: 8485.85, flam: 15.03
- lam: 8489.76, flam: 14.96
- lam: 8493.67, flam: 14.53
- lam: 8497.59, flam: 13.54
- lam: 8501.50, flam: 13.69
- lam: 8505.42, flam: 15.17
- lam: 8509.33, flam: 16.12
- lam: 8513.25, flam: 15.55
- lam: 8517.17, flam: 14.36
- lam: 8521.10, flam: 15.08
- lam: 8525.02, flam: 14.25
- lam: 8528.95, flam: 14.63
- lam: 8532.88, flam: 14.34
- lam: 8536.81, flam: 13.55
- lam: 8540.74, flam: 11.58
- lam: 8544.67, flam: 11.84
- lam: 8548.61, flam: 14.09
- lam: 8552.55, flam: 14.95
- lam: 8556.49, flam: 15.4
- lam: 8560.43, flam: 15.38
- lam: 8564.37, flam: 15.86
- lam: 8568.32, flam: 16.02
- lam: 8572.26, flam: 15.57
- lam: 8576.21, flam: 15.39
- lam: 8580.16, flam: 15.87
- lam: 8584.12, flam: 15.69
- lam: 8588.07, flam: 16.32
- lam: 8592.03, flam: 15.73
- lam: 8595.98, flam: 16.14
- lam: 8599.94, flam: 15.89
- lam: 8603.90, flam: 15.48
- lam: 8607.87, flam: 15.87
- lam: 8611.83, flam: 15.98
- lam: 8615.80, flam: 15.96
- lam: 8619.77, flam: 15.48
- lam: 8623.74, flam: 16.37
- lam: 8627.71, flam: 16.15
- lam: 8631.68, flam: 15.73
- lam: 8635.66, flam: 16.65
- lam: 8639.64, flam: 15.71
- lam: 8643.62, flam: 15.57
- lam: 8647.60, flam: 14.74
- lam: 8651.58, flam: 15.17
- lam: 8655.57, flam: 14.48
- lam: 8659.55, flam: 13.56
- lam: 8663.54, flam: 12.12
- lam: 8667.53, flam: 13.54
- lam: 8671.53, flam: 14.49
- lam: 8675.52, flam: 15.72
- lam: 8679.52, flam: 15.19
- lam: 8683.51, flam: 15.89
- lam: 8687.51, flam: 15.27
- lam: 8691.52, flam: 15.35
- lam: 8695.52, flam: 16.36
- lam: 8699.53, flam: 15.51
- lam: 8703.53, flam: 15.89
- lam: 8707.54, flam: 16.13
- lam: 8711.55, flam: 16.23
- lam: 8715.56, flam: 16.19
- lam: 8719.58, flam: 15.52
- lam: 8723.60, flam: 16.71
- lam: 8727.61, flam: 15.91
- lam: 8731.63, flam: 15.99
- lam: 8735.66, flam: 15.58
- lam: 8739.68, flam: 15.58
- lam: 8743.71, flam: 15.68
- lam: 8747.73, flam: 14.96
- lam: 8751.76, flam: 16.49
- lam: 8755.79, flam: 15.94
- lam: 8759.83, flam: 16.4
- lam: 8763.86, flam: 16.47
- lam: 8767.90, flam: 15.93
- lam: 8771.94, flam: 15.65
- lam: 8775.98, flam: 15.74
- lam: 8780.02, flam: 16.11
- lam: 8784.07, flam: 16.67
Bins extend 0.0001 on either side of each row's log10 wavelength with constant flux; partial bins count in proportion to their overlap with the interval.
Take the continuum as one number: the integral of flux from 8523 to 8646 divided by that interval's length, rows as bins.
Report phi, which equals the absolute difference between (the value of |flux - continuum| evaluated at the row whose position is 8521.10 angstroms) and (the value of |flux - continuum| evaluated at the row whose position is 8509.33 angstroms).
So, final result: 0.65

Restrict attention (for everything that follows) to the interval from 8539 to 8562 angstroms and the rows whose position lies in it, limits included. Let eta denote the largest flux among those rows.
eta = 15.4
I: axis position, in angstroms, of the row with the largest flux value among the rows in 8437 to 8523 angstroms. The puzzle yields 8442.98 angstroms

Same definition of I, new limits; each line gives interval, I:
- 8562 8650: 8635.66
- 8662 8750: 8723.60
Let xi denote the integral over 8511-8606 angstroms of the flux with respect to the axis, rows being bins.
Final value 1421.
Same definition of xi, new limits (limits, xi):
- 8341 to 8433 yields 1455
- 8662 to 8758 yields 1491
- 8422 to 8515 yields 1415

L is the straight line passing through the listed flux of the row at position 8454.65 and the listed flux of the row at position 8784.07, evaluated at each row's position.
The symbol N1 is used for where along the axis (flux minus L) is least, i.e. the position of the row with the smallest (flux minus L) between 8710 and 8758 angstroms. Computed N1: 8747.73 angstroms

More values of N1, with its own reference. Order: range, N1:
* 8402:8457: 8419.68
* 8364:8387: 8365.57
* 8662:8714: 8663.54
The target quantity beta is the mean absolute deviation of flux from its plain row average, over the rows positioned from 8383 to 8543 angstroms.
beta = 0.7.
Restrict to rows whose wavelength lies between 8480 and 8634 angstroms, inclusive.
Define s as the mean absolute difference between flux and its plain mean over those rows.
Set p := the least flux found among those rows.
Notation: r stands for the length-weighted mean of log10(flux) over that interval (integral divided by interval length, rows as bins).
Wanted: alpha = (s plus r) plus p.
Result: 13.6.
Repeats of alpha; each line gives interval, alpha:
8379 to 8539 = 15.3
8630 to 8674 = 14.3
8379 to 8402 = 16.7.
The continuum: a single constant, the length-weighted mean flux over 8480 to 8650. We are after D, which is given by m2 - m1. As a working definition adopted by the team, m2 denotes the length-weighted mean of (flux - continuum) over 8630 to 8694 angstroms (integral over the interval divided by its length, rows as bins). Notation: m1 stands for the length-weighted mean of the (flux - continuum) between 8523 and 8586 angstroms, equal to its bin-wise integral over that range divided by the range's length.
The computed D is 0.3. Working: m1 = -0.5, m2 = -0.2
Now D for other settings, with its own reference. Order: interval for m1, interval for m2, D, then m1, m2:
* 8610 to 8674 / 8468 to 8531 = -0.3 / 0.0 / -0.3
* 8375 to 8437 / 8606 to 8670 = -0.5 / 0.5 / 0.0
